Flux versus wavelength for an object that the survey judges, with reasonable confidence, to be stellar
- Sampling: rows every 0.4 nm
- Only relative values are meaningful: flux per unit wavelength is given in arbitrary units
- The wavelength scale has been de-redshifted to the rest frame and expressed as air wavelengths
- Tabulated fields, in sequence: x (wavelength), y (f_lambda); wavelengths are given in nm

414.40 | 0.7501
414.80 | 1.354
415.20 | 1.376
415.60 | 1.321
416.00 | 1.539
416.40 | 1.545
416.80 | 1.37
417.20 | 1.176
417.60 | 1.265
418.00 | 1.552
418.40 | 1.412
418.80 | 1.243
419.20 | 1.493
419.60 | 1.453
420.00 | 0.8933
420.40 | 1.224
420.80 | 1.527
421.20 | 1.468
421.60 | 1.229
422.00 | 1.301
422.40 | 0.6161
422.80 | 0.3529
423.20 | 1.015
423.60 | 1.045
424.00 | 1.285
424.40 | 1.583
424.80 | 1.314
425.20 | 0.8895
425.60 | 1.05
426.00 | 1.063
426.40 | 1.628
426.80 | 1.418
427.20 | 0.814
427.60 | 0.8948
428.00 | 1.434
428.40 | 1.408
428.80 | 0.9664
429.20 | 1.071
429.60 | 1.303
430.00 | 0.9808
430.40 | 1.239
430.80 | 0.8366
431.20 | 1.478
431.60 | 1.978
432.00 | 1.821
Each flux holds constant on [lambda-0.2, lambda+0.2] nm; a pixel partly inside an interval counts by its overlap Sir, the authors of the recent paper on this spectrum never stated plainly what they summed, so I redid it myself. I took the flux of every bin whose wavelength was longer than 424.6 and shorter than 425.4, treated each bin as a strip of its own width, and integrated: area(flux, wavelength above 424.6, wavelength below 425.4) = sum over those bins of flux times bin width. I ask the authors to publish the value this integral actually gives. 0.88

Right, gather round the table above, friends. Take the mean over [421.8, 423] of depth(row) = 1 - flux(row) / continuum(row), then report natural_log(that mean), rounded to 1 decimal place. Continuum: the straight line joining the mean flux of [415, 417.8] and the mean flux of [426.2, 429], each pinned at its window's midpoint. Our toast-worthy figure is -0.9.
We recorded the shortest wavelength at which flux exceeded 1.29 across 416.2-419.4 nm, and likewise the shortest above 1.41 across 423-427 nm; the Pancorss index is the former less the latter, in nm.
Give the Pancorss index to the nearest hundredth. -8.00 nm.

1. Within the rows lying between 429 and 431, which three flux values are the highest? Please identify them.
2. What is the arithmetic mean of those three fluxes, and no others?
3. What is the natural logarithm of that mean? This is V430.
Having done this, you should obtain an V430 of 0.19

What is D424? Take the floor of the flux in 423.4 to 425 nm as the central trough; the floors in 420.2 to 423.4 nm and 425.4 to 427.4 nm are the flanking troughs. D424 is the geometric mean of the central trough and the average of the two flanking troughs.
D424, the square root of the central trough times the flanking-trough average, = 0.78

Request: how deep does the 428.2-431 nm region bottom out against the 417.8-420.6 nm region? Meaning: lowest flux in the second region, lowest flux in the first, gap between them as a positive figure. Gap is 0.1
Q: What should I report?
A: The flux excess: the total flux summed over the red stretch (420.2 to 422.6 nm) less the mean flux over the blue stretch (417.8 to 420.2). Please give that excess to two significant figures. 6.0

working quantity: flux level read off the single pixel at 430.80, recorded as 0.8366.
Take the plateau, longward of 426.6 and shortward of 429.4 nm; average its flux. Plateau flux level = 1.14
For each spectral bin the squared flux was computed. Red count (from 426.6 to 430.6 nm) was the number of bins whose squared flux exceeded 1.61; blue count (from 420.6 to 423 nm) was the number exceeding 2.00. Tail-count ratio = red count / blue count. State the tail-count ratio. 2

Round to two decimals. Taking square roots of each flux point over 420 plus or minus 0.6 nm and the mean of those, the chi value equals 1.09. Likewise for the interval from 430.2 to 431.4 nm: 1.08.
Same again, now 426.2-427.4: 1.12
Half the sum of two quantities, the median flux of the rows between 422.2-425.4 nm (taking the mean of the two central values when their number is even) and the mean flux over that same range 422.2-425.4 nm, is 1.02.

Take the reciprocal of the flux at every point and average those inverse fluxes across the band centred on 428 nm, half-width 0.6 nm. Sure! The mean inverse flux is 0.84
